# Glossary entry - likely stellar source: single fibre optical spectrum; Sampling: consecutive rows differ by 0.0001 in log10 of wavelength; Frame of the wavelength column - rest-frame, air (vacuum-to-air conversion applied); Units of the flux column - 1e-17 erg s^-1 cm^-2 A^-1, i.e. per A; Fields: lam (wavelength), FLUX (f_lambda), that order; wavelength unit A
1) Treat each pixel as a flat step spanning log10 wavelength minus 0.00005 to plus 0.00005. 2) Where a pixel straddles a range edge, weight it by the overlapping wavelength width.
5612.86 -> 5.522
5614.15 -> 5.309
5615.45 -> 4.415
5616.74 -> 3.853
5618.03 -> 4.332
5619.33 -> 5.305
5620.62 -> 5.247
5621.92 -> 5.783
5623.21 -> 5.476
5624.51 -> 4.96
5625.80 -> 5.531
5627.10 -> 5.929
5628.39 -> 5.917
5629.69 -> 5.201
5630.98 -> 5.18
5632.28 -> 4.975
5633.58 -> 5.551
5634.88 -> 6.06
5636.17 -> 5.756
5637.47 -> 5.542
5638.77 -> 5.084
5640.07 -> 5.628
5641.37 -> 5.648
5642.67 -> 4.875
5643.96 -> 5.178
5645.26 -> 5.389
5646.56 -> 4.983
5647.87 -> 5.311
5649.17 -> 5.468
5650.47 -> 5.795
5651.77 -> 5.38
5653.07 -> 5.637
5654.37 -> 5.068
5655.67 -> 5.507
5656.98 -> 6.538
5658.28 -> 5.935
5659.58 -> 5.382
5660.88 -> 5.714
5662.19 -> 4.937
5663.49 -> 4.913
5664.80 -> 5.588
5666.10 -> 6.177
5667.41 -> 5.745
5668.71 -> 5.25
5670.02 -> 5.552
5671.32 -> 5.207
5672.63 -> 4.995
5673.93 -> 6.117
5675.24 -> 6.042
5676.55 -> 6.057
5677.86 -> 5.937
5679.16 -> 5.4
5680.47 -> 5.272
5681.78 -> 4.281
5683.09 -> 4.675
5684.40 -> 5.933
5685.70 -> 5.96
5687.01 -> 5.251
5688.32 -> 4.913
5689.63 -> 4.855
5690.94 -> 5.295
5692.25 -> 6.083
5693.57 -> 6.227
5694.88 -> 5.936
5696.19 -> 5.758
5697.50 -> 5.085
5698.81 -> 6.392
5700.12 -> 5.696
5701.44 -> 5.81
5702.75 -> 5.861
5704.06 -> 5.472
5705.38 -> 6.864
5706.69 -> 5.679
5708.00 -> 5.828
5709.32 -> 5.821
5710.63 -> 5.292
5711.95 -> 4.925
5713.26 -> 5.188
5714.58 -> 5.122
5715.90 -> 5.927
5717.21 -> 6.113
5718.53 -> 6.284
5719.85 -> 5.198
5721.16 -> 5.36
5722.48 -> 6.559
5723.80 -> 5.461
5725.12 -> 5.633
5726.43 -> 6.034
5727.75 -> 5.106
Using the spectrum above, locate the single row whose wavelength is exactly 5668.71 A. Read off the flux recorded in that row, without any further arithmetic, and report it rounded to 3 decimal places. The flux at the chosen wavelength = 5.250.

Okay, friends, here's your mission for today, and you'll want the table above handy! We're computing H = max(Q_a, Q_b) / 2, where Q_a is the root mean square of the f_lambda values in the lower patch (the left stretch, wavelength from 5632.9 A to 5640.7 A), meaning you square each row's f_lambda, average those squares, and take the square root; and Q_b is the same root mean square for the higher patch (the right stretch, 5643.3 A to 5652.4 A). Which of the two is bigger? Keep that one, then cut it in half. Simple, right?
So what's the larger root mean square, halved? 2.81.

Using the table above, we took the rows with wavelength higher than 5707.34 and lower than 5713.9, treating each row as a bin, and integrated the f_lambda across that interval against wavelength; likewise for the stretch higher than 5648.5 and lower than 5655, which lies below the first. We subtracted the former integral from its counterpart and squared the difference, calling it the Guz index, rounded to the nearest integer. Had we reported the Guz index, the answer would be 0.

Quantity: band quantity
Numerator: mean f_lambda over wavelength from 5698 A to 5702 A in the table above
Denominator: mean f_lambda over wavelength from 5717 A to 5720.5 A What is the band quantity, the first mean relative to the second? 1.02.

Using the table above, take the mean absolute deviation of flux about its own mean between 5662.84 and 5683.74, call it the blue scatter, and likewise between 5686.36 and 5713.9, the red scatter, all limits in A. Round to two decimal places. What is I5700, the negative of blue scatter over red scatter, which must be -1.08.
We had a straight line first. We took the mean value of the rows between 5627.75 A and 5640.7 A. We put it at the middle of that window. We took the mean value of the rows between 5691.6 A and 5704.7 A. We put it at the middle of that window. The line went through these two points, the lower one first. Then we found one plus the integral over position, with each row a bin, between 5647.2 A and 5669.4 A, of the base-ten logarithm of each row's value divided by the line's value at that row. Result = 0.9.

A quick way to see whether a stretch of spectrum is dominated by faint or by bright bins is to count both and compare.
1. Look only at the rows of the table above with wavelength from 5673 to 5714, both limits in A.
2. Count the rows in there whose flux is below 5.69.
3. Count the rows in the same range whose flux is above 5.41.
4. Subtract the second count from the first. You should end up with -5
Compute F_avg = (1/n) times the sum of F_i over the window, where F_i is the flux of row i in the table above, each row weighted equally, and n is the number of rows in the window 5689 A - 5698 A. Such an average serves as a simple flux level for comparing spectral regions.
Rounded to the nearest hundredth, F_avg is 5.61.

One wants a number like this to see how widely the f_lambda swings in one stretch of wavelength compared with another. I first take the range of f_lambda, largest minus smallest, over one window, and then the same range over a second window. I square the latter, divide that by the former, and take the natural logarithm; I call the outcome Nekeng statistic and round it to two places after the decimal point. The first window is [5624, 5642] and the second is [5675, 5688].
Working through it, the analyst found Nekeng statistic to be 1.05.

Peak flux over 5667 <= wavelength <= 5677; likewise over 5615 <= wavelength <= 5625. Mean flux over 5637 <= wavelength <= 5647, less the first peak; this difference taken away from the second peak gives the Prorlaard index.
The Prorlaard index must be 6.6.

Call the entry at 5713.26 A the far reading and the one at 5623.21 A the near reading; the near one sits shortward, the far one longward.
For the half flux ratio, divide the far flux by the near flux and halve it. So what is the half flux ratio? 0.474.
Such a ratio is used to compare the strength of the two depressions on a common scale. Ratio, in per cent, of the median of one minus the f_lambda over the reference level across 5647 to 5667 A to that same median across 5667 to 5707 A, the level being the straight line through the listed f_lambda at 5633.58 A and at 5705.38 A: 52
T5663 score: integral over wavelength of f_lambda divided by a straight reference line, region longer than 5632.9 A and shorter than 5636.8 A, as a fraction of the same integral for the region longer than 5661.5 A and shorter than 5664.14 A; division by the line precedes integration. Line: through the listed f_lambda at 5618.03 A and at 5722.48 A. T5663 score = 2.0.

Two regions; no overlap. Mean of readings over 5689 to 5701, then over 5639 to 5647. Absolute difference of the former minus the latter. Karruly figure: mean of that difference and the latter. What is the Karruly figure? 2.85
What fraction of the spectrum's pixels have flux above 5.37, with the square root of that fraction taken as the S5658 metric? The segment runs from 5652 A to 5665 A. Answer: 0.84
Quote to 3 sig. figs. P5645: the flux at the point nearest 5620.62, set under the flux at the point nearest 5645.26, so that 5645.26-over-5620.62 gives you 1.03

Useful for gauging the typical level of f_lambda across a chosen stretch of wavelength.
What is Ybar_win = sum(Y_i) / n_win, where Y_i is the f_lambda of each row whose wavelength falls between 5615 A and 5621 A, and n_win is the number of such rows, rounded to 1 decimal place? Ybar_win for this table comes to 4.6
